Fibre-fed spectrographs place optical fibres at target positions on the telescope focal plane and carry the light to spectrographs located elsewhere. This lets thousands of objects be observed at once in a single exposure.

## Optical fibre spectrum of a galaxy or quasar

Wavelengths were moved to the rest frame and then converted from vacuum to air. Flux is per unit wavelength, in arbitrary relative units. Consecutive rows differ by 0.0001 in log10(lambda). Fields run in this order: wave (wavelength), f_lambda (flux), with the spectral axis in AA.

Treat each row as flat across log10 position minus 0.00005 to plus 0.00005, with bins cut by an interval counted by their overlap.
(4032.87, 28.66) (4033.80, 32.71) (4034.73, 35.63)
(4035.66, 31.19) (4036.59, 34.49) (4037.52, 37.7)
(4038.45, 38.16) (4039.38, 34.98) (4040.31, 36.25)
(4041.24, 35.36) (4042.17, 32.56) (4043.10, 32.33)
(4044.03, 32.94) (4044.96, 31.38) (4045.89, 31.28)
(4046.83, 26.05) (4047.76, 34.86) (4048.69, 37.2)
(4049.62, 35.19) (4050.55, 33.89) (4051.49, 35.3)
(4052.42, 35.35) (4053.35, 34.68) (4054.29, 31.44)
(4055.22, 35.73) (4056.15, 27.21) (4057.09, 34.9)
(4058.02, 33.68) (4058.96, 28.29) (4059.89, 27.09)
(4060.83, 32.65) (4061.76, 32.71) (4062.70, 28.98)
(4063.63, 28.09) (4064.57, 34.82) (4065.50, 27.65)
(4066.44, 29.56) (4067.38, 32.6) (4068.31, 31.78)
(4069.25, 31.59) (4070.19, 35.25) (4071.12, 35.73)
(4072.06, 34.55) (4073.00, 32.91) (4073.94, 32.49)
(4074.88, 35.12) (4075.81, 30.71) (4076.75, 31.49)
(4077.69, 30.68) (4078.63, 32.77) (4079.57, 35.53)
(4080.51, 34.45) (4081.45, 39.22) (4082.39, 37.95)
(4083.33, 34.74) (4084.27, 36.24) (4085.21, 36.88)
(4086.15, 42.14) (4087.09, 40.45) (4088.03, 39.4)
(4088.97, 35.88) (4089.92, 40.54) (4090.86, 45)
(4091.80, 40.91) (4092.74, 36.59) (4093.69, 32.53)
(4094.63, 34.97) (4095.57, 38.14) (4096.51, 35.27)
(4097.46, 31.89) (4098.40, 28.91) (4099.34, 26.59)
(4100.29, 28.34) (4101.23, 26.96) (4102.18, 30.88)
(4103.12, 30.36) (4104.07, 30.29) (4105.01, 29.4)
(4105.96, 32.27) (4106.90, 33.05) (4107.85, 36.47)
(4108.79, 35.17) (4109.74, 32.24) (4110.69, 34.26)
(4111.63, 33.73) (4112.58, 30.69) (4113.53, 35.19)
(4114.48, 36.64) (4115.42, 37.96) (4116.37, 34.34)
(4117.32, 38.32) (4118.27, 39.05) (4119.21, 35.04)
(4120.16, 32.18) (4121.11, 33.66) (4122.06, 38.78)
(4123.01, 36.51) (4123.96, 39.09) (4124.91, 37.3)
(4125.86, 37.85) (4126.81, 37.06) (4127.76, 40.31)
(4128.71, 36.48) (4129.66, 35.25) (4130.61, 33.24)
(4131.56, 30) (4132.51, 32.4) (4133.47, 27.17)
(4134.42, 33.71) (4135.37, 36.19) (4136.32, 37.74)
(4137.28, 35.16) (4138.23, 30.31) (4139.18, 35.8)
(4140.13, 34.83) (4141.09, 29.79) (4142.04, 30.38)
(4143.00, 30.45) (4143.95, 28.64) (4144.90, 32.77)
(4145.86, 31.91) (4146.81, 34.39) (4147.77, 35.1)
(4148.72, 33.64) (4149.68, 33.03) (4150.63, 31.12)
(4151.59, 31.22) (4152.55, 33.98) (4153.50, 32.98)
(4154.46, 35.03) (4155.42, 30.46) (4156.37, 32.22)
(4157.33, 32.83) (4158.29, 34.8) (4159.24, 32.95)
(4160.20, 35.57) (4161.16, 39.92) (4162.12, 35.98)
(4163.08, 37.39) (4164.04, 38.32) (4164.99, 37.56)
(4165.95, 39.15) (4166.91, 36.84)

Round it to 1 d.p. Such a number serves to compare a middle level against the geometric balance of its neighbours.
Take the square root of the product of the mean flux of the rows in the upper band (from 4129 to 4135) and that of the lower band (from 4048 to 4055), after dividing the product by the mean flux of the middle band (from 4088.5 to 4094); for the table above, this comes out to 5.4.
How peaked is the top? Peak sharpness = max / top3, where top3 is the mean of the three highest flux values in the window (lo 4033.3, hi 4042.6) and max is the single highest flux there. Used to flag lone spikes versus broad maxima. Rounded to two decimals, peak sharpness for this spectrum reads 1.02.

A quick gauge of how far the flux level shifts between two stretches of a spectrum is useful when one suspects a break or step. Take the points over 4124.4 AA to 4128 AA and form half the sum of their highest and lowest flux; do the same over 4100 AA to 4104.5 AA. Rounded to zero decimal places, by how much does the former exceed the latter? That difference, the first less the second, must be 10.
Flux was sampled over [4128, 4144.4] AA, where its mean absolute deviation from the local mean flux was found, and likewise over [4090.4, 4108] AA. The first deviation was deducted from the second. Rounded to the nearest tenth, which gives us 1.0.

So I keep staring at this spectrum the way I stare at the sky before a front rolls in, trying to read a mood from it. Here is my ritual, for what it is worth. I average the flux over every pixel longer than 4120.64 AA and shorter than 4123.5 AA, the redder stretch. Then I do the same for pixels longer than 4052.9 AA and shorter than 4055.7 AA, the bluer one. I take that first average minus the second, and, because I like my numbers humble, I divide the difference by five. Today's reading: 0.5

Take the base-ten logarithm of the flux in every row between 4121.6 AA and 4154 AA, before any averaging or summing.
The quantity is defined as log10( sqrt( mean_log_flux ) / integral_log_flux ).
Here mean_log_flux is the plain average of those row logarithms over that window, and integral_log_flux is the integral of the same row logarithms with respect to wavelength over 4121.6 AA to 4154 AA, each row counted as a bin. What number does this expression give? -1.6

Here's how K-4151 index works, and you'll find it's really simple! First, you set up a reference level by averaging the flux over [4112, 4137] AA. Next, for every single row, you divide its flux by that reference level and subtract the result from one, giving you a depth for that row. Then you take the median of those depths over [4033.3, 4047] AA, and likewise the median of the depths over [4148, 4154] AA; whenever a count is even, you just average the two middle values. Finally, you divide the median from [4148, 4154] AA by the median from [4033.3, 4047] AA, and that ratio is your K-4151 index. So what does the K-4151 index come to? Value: 0.97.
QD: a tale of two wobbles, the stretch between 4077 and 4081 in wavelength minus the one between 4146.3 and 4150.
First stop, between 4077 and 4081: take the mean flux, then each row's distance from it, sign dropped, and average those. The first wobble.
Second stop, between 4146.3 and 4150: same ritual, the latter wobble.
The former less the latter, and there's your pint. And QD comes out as 0.9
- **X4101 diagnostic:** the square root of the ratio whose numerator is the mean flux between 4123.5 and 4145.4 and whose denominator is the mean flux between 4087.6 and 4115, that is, 1.002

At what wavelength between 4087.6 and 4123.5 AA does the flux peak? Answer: 4090.86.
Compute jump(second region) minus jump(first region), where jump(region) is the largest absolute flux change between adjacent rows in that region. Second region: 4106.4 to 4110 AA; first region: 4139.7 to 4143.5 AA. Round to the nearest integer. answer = -2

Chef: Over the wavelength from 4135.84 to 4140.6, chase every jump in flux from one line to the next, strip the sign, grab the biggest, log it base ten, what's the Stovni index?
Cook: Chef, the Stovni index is 0.74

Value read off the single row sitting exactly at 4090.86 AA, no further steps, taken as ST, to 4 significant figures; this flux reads 45.00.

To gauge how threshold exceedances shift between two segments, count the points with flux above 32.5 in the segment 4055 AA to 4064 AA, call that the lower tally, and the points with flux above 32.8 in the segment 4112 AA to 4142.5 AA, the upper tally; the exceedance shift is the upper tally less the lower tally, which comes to 19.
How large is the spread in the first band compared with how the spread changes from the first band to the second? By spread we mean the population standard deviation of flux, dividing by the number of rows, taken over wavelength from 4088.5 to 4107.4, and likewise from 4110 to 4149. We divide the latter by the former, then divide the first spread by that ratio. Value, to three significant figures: 7.50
